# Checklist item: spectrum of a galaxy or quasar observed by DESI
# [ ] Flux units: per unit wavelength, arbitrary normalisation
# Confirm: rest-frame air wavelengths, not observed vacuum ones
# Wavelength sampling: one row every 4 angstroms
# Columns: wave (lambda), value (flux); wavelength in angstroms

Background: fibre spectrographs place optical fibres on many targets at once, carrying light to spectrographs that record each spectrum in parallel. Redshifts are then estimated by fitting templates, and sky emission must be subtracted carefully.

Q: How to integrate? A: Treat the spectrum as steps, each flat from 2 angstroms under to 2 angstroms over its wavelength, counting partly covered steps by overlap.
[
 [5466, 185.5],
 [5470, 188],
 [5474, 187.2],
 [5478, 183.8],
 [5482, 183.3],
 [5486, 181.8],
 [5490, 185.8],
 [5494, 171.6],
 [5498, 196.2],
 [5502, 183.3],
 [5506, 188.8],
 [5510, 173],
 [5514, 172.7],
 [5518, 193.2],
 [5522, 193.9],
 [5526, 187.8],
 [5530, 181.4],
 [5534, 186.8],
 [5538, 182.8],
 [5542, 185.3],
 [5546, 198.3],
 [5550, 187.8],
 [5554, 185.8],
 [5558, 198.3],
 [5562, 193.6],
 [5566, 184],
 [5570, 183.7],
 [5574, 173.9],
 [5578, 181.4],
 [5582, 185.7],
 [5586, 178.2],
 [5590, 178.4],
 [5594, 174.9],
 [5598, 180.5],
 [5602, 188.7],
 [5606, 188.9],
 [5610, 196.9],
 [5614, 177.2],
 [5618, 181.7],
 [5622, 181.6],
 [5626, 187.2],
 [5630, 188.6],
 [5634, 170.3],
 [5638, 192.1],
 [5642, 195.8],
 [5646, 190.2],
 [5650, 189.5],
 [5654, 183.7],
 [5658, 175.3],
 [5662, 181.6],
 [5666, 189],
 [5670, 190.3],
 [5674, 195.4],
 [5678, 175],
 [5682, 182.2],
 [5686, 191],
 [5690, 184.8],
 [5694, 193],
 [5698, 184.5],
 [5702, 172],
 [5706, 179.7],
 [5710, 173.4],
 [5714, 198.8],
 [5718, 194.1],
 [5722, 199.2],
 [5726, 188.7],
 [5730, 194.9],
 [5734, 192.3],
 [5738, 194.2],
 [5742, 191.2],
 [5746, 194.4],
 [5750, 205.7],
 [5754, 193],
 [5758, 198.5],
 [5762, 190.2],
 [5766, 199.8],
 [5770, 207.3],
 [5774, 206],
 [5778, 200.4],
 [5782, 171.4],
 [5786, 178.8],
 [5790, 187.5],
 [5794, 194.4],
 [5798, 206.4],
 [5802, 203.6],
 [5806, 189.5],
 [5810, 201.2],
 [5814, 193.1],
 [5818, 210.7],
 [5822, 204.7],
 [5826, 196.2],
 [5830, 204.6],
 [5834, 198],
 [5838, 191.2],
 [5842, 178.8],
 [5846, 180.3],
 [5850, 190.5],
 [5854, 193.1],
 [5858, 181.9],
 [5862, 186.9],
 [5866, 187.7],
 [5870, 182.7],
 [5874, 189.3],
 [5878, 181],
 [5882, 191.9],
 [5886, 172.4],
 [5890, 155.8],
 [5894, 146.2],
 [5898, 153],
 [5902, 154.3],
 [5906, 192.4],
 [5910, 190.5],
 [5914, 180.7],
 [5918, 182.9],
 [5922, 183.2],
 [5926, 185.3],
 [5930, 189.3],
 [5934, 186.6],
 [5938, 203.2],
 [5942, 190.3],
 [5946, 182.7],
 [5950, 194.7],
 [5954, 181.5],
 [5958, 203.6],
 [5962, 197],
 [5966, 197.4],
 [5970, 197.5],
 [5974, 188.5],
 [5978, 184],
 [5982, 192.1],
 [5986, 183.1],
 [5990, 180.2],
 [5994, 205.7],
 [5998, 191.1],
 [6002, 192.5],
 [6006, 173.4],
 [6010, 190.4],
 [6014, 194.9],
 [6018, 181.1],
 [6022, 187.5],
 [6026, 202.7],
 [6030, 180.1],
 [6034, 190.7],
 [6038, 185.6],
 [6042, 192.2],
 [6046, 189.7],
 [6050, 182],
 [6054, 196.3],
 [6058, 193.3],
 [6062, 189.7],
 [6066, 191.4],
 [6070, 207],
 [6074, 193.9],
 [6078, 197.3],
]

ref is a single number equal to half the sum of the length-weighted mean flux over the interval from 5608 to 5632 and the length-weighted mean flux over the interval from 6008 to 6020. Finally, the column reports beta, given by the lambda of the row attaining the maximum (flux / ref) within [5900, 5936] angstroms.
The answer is 5906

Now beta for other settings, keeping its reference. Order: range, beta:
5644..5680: 5674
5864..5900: 5882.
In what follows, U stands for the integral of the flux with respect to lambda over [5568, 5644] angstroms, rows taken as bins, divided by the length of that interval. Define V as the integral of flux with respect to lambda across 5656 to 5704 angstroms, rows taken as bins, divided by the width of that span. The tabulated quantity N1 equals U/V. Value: 0.99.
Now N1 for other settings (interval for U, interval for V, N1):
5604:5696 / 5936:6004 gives 0.97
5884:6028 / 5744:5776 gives 0.93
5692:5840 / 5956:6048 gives 1.02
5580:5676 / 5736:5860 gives 0.95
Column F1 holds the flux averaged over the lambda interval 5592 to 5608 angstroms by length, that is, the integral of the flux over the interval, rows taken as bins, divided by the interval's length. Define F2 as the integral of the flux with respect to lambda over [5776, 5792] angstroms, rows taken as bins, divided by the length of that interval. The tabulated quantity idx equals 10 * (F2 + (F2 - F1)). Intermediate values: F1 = 183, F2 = 185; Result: 1858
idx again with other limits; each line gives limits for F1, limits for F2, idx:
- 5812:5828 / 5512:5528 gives 1726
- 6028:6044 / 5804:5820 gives 2101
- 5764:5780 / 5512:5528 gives 1704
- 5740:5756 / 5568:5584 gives 1663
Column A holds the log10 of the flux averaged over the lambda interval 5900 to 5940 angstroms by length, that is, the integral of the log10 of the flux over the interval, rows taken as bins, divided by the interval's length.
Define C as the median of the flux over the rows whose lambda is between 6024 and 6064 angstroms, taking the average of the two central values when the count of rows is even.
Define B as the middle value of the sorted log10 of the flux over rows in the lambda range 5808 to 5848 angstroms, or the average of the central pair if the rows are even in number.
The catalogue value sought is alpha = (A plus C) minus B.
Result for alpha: 190.2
